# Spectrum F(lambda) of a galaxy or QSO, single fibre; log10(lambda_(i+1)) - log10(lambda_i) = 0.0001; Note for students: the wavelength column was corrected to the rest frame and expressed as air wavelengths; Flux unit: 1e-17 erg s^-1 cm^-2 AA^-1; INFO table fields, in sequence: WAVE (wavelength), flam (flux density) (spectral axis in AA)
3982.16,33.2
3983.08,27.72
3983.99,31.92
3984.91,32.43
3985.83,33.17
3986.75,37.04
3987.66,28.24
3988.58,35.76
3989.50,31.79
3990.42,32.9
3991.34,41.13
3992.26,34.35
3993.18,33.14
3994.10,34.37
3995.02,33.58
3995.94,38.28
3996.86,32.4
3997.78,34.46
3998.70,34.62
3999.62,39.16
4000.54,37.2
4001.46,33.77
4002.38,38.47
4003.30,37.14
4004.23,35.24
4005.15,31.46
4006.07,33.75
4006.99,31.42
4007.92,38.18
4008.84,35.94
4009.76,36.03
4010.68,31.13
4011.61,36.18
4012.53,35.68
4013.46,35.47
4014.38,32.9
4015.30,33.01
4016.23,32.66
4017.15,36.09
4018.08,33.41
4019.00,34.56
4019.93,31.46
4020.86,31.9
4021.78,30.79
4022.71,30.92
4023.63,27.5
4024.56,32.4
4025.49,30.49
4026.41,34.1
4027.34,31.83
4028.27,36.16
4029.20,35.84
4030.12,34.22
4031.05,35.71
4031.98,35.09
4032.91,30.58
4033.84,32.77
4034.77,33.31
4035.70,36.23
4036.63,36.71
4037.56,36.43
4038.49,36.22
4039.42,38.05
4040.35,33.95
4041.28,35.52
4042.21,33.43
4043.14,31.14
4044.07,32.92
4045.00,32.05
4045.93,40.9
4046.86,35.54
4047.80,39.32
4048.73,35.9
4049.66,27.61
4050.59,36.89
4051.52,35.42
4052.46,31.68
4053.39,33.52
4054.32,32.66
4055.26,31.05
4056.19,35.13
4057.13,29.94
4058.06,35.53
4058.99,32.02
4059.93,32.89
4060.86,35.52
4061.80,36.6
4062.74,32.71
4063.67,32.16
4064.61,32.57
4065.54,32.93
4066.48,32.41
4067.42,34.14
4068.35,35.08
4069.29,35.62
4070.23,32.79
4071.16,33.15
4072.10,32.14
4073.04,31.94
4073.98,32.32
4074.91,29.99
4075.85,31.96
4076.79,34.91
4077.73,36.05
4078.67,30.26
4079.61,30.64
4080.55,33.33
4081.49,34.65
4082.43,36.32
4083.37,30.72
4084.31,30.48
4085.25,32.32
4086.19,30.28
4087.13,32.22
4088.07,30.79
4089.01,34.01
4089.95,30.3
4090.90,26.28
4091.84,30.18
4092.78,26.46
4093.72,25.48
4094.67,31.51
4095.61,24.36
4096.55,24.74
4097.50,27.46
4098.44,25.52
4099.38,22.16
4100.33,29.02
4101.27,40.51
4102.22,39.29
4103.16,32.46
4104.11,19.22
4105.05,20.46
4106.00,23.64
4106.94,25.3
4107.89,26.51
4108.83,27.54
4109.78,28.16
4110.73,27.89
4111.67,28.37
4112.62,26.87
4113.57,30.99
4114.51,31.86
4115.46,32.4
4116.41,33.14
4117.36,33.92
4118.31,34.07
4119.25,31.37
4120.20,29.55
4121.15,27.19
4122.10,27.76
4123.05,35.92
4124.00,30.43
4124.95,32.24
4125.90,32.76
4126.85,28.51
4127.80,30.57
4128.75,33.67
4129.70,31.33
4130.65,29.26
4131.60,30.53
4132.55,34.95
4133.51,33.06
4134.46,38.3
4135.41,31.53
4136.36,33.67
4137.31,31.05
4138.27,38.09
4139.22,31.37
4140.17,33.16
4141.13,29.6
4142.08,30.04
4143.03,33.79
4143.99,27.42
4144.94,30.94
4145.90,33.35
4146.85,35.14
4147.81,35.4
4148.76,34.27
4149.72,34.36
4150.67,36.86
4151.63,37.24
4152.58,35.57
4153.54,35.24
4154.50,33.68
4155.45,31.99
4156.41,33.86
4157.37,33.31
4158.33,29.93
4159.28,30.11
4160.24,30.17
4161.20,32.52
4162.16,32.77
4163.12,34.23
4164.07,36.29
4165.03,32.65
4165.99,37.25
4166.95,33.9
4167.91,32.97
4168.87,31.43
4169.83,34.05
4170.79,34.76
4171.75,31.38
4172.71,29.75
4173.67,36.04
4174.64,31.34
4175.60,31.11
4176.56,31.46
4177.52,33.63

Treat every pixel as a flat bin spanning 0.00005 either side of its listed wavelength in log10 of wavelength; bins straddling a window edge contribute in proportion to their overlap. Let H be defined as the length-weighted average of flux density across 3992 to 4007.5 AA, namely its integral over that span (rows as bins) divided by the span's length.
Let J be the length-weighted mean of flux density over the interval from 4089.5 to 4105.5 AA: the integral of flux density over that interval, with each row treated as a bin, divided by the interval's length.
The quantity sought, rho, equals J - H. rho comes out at -7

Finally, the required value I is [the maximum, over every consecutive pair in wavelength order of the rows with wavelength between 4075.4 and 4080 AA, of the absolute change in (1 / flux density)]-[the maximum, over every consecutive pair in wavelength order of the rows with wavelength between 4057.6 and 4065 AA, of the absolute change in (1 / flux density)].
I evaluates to 0.0021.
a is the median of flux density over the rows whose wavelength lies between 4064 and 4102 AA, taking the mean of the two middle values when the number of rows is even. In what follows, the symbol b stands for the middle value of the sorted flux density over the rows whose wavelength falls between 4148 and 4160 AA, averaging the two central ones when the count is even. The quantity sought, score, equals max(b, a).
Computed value 34.1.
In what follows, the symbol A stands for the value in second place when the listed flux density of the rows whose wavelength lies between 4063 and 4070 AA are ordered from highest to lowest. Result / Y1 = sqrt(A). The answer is 5.92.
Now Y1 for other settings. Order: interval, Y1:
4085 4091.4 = 5.69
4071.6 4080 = 5.91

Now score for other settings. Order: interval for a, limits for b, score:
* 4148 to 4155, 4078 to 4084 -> 35.2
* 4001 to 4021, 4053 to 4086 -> 34.2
